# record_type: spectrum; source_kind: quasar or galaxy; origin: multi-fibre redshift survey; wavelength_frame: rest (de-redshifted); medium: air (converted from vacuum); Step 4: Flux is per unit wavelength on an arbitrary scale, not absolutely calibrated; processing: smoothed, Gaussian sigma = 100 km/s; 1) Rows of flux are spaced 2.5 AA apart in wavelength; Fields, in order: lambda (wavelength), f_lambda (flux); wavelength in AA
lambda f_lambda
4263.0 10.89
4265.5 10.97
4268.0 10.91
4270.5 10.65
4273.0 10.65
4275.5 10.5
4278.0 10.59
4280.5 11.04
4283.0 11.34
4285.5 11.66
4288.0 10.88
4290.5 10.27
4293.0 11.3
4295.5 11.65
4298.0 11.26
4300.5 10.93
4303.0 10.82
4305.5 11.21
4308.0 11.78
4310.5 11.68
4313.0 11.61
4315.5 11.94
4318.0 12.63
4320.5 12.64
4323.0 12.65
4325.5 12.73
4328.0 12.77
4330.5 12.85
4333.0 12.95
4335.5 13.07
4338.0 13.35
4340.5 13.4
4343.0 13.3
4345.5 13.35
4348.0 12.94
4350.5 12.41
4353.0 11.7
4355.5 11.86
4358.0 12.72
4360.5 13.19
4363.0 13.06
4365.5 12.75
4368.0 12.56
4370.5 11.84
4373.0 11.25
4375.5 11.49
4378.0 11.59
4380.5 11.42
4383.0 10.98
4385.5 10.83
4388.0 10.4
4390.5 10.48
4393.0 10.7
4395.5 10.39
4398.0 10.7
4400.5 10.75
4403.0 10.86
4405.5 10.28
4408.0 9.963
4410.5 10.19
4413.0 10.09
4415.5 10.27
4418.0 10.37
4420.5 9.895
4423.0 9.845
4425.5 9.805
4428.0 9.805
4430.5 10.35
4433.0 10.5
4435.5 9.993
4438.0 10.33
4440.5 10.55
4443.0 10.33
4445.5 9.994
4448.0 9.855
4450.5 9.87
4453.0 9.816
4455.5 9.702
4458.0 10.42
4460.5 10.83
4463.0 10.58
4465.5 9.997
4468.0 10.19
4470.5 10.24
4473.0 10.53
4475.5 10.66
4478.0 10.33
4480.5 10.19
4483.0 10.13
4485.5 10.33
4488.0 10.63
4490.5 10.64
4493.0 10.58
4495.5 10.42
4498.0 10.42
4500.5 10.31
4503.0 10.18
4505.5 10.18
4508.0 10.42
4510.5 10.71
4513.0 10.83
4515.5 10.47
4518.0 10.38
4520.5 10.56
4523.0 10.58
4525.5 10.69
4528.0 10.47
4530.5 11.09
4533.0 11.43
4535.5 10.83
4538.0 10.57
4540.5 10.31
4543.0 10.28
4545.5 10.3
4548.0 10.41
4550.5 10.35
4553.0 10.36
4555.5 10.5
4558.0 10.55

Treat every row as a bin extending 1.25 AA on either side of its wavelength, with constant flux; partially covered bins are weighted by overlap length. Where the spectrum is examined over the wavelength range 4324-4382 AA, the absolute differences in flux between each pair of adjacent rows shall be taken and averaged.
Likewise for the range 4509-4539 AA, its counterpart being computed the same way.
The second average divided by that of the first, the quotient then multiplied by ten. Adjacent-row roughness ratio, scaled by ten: 9.1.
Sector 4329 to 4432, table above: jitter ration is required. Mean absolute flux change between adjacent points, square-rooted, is 0.52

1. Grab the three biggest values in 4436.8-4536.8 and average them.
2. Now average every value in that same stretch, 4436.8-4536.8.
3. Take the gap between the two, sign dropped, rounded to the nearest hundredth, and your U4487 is 0.70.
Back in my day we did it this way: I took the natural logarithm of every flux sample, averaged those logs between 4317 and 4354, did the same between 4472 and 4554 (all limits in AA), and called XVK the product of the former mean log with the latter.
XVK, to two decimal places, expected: 6.00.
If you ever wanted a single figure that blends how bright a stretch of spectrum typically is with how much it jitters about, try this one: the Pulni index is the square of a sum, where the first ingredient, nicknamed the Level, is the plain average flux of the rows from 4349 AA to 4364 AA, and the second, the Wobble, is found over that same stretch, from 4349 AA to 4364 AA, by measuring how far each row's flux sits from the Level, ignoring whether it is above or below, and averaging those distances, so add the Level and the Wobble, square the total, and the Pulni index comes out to 169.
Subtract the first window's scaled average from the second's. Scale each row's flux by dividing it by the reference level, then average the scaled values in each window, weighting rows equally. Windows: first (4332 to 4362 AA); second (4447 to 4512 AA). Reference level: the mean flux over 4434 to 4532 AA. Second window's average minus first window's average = -0.24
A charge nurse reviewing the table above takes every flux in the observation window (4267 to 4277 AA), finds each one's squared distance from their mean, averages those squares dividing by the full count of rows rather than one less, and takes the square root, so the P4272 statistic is 0.15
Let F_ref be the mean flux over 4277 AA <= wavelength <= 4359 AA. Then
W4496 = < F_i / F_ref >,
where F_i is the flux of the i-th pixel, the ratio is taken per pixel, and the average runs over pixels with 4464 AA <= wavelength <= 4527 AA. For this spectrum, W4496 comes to 0.866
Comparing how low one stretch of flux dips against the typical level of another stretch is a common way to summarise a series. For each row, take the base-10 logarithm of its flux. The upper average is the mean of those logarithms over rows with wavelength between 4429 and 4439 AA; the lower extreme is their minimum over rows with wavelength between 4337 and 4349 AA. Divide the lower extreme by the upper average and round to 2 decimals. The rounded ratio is 1.10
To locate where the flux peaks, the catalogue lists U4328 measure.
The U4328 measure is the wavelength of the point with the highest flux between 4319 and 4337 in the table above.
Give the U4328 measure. 4335.5 AA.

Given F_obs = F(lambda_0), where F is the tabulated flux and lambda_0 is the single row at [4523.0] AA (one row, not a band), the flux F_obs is 10.58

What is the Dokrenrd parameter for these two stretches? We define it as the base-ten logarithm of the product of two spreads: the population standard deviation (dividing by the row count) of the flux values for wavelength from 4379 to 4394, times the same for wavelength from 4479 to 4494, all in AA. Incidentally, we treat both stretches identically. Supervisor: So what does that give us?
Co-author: -1.15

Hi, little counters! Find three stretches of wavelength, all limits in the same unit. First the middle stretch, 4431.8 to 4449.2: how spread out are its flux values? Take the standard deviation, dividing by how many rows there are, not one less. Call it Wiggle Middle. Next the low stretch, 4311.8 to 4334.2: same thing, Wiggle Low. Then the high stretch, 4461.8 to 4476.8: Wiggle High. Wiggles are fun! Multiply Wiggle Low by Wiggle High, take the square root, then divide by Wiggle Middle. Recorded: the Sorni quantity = 1.26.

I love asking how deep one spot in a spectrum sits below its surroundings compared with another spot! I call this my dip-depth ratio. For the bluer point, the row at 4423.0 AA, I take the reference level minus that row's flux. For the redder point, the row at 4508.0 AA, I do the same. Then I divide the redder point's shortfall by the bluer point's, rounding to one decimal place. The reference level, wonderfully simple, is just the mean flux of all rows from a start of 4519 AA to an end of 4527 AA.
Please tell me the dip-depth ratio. 0.2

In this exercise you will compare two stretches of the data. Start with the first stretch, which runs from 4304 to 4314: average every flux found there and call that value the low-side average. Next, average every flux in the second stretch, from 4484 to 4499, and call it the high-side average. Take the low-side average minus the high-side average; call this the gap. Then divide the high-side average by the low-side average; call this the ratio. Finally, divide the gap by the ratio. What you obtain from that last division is 1.2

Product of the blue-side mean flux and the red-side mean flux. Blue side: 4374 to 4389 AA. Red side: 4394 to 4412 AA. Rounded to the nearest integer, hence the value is 116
